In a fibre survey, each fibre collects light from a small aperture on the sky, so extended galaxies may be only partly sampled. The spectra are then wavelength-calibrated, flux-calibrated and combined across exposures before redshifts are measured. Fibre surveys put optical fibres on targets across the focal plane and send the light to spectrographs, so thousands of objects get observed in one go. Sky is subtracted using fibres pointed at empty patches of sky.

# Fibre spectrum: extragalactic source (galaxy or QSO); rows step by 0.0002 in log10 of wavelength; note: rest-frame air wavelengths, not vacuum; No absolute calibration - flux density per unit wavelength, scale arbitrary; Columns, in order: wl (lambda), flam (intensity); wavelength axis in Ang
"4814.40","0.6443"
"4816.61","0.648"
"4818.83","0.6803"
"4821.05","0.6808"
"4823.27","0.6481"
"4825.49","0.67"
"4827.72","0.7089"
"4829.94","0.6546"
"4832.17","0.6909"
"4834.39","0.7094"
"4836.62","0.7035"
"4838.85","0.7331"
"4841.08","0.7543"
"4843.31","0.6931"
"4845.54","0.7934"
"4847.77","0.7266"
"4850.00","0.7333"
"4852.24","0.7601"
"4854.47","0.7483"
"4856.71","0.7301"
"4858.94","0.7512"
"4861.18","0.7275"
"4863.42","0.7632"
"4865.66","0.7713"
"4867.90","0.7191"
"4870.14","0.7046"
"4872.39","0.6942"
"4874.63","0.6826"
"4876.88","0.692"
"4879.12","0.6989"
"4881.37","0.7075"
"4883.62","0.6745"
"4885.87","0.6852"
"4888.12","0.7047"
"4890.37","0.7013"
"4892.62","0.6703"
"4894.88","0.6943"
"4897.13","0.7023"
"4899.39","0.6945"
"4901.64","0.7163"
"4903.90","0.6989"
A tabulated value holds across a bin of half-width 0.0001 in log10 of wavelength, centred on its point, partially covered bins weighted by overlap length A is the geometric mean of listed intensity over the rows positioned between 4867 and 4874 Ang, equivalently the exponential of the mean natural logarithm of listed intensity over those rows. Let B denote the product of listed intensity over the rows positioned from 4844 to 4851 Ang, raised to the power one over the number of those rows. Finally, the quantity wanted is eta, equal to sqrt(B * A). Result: 0.728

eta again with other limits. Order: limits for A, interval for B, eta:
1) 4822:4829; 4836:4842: 0.702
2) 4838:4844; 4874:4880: 0.709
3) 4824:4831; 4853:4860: 0.710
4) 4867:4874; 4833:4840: 0.711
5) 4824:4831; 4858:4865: 0.711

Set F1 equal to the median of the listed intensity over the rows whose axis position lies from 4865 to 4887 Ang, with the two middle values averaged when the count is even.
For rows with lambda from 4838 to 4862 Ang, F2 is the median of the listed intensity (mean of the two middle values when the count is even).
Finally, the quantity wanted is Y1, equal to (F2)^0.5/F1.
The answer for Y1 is 1.23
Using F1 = 0.697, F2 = 0.733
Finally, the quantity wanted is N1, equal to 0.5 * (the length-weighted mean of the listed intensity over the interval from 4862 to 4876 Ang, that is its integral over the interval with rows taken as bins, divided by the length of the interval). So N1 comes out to 0.361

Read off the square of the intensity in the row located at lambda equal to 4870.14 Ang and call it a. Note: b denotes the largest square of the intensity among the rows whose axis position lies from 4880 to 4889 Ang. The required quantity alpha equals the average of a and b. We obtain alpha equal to 0.499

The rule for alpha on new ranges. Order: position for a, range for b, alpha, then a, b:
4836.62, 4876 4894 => 0.498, 0.495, 0.501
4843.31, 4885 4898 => 0.488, 0.480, 0.497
